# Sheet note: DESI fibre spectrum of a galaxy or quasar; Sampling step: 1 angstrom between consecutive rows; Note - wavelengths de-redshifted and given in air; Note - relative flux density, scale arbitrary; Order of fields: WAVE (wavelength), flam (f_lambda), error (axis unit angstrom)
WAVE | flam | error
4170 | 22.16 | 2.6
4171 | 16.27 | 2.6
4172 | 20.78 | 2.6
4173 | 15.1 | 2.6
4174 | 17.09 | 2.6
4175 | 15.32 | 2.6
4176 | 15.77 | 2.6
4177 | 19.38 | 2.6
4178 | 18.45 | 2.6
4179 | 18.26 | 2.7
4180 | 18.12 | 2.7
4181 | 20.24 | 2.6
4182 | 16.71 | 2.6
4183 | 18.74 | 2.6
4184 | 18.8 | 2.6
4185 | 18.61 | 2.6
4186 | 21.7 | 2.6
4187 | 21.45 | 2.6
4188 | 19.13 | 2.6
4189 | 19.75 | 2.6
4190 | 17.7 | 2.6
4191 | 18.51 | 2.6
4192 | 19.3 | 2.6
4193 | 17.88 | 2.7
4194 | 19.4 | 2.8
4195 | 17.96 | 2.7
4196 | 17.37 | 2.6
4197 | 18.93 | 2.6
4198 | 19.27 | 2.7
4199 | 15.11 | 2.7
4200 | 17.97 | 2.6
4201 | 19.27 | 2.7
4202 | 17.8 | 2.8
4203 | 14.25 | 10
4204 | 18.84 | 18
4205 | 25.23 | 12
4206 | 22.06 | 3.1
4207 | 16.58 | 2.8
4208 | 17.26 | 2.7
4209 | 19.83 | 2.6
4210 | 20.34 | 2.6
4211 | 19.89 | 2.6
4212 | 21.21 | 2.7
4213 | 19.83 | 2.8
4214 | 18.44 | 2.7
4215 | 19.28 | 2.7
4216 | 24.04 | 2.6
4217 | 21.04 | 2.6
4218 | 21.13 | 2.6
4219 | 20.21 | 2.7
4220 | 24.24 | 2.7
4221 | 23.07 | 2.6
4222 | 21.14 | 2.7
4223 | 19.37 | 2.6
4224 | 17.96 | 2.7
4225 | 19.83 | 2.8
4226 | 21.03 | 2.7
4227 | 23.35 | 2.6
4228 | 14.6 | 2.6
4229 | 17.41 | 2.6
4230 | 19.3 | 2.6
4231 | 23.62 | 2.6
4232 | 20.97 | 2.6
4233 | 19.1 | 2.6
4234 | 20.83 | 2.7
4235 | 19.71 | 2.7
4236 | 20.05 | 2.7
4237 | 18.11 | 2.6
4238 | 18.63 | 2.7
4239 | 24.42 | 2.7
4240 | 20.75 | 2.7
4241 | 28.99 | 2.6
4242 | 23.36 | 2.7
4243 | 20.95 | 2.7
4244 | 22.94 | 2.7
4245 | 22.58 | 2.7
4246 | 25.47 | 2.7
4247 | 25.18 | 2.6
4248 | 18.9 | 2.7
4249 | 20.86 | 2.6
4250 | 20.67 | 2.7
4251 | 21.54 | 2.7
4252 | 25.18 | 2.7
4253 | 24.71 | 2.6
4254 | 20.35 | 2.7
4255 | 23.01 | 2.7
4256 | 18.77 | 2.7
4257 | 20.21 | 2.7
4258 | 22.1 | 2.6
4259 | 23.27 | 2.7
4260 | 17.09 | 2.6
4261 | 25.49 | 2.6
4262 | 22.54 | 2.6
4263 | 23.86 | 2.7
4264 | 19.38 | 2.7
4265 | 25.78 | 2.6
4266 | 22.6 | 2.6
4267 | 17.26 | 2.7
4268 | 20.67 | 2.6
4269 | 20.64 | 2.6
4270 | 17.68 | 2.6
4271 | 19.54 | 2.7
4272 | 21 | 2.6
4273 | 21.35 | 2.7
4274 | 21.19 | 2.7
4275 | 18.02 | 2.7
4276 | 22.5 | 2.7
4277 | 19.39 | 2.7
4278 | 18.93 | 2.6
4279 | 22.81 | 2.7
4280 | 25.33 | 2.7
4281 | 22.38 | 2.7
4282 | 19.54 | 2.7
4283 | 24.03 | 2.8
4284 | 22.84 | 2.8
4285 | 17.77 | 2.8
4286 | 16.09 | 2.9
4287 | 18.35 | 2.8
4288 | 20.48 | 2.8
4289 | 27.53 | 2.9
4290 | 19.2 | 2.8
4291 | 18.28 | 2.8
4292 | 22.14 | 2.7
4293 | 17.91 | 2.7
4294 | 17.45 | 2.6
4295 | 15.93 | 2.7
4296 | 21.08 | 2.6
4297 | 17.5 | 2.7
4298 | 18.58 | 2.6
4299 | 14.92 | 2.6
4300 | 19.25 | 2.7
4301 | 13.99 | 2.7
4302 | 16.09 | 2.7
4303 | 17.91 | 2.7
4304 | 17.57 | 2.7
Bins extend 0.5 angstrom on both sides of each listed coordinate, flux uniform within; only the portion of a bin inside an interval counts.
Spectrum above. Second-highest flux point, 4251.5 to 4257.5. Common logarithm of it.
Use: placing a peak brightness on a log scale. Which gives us 1.39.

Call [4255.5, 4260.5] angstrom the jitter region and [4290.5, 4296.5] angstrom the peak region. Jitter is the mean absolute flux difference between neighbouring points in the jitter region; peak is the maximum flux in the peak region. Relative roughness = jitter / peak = 0.12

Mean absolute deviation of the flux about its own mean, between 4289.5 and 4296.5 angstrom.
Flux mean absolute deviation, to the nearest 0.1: 1.7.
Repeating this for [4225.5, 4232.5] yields 2.5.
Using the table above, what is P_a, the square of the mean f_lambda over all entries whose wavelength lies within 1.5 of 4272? 426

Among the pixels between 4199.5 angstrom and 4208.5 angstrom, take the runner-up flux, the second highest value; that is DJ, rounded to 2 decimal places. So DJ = 22.06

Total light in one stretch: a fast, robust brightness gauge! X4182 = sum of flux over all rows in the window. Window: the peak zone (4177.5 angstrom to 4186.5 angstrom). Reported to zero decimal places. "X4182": 170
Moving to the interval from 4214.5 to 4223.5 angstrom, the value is 194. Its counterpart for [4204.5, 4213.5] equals 182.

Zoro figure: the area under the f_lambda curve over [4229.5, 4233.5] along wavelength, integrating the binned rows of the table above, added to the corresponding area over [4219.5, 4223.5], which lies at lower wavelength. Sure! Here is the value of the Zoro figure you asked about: 171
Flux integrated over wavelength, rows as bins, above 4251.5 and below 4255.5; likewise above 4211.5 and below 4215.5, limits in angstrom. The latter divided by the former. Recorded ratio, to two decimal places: 0.84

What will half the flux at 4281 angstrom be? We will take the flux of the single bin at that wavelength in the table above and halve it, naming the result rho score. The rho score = 11.2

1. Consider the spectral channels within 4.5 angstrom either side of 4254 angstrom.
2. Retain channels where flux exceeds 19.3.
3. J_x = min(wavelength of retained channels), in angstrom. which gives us 4250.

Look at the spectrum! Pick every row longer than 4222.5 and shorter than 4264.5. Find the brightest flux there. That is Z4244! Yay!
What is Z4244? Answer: 28.99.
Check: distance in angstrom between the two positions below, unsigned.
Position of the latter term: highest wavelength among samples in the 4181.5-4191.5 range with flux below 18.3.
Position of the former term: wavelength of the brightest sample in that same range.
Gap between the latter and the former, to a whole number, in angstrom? 4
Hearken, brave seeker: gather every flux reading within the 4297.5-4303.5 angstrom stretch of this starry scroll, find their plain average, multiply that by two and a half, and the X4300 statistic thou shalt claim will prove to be 42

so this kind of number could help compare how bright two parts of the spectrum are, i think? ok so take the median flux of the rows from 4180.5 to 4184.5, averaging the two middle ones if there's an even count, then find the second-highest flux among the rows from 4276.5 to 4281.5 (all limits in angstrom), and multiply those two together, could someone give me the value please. 428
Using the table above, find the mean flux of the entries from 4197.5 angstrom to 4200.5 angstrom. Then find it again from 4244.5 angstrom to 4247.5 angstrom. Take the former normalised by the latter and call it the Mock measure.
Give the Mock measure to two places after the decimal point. 0.71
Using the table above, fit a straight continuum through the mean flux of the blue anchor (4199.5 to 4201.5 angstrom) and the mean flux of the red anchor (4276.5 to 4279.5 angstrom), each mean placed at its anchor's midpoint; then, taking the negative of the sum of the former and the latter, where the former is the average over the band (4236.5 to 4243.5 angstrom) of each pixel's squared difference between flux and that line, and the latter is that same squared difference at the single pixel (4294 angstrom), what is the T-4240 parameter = -30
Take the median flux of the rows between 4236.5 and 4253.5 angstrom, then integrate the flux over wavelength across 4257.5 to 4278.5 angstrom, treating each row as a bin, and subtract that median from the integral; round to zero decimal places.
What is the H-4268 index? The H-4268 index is 418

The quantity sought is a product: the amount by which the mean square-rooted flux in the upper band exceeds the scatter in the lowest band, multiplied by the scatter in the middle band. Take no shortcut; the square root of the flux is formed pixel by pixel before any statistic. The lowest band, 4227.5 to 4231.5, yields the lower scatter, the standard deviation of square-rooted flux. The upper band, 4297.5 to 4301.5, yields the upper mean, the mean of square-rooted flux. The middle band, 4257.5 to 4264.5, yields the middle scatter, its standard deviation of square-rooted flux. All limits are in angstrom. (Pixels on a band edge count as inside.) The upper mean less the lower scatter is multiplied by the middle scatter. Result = 1.1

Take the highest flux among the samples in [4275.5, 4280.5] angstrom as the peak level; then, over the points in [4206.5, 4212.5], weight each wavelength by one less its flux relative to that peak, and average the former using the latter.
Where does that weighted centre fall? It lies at 4209.1 angstrom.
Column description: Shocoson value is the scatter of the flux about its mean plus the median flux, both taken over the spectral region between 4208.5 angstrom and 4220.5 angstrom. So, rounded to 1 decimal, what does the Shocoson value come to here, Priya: 22.0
